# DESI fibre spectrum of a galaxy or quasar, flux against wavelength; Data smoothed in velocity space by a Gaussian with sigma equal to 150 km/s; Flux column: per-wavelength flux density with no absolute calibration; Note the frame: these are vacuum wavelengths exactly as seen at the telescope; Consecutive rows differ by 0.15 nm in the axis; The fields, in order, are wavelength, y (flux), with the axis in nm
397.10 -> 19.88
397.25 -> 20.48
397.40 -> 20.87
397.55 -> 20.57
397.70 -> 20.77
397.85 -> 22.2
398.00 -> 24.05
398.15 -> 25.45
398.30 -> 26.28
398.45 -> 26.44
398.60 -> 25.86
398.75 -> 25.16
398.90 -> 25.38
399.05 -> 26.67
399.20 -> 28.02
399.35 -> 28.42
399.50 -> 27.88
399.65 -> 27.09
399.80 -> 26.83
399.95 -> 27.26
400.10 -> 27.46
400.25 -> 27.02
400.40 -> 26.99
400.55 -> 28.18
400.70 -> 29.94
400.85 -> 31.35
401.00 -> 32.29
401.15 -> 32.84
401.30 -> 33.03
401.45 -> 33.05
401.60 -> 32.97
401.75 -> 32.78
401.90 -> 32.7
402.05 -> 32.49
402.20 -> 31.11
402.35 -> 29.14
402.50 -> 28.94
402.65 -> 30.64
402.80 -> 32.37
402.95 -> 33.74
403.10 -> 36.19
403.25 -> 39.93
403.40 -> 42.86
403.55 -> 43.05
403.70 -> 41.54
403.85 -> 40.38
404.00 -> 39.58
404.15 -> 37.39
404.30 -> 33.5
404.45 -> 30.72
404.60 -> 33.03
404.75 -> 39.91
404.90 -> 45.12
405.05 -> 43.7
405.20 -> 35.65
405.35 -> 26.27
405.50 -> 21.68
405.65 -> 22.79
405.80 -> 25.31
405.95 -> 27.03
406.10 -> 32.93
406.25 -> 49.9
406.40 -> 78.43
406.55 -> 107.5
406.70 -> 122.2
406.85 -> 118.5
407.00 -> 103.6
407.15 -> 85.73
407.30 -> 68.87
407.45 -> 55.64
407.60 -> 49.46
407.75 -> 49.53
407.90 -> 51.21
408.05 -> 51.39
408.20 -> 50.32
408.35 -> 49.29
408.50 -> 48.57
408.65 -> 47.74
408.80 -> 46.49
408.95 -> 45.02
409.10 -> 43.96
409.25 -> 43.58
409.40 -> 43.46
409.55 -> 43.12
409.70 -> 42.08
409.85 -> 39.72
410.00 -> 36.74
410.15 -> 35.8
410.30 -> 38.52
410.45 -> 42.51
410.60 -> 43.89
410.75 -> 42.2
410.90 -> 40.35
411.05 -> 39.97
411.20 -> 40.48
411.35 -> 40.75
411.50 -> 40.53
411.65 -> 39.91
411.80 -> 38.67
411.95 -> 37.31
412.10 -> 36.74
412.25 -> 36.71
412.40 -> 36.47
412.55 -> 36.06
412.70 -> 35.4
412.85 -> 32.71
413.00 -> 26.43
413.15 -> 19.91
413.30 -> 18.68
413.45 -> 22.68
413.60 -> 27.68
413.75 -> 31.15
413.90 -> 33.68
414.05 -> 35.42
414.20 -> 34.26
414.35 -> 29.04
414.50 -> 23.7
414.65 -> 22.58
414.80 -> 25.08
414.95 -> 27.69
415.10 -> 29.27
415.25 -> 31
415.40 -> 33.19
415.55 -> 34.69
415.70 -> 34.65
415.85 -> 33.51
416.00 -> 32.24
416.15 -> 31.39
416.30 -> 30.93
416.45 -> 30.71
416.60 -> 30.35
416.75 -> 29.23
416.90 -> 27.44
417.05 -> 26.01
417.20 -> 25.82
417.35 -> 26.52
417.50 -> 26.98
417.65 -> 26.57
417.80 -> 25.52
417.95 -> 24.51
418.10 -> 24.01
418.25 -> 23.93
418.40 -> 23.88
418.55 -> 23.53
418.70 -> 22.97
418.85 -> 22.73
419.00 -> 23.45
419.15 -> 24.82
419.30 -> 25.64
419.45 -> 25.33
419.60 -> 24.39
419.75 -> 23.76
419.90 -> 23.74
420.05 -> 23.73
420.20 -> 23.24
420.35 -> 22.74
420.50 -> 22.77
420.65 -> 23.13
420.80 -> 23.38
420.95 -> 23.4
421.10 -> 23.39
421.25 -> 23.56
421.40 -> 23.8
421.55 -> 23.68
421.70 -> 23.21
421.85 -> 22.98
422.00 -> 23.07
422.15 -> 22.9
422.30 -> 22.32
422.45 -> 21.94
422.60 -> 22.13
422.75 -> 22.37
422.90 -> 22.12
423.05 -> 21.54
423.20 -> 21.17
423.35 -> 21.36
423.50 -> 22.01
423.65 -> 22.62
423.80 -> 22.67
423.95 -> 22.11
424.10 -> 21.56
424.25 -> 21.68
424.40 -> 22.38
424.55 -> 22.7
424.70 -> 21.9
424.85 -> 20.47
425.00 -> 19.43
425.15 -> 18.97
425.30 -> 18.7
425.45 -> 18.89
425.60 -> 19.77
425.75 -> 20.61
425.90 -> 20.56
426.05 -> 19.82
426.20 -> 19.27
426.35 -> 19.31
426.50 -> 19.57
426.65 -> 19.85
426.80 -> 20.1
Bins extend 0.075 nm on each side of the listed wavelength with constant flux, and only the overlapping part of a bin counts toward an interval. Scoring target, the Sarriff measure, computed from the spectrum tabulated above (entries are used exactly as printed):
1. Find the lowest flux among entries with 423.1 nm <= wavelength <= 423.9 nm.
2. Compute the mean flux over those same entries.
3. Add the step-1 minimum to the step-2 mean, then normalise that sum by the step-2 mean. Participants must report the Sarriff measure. 1.96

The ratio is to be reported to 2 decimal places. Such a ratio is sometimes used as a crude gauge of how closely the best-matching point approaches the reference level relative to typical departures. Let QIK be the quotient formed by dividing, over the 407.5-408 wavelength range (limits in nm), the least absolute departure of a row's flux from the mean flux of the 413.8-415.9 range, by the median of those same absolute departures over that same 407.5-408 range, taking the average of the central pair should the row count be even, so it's 1.00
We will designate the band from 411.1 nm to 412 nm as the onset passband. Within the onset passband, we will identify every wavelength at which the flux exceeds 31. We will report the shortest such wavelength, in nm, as 411.20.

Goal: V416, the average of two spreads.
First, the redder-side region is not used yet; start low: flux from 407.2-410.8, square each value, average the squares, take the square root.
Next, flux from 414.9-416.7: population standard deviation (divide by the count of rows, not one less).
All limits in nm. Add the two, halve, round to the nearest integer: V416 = 24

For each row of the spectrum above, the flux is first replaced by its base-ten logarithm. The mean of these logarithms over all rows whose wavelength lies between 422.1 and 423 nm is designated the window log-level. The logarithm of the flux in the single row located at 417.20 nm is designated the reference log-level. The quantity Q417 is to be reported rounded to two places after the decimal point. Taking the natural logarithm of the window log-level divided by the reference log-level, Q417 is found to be -0.05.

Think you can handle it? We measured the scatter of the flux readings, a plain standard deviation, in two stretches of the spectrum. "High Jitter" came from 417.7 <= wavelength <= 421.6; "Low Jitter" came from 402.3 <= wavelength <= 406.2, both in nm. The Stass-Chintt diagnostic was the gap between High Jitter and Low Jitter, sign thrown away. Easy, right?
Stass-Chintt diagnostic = 6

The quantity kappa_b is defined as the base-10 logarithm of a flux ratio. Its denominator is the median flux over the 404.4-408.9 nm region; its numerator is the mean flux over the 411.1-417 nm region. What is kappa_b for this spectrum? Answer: -0.19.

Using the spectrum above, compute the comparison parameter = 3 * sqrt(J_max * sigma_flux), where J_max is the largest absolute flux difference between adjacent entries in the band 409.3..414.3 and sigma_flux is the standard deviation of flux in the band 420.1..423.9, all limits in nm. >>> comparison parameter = 6.5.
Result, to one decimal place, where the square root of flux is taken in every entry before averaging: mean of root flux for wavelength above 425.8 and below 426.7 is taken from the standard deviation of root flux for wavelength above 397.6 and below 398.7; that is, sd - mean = -4.2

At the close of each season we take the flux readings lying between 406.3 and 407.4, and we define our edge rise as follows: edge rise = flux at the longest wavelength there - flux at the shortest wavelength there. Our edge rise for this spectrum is -10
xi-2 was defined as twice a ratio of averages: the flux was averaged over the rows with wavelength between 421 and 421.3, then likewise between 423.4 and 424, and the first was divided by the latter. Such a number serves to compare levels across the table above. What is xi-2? 2.1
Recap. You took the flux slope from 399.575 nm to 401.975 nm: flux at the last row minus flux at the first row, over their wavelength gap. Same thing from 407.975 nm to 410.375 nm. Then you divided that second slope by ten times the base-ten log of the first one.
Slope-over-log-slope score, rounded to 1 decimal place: -1.4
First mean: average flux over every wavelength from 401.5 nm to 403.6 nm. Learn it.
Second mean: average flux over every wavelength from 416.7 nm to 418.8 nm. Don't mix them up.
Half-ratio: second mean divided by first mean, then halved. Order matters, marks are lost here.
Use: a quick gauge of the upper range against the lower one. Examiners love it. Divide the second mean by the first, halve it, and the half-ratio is 0.37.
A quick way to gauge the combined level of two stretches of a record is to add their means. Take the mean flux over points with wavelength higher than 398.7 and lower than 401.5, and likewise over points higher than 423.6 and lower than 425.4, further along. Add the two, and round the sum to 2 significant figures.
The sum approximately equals 50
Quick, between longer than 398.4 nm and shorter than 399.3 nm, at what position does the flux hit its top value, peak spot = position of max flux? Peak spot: 399.20 nm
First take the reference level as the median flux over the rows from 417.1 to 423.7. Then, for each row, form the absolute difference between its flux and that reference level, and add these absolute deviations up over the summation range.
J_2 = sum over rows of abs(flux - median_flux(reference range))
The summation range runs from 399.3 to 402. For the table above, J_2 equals 117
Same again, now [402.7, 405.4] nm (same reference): 254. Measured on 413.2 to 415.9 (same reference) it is 119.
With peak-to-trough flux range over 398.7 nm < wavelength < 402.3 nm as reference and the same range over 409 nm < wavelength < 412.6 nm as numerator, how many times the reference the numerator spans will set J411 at 1.0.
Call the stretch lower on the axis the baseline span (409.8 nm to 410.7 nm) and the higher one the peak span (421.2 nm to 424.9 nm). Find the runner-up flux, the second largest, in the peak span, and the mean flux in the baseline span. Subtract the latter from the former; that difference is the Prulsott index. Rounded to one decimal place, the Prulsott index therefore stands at -15.9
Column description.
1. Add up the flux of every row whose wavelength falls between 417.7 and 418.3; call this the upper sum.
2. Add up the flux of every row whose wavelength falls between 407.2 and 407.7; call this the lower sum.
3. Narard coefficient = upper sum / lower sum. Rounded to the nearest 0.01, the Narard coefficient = 0.56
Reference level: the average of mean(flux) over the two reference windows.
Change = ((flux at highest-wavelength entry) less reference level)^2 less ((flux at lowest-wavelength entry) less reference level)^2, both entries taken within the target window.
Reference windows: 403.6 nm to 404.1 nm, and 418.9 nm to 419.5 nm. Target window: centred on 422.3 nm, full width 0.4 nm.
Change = 20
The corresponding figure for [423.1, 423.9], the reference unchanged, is -32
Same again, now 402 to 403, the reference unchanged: 1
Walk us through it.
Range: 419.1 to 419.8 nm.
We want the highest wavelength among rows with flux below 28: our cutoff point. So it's 419.75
